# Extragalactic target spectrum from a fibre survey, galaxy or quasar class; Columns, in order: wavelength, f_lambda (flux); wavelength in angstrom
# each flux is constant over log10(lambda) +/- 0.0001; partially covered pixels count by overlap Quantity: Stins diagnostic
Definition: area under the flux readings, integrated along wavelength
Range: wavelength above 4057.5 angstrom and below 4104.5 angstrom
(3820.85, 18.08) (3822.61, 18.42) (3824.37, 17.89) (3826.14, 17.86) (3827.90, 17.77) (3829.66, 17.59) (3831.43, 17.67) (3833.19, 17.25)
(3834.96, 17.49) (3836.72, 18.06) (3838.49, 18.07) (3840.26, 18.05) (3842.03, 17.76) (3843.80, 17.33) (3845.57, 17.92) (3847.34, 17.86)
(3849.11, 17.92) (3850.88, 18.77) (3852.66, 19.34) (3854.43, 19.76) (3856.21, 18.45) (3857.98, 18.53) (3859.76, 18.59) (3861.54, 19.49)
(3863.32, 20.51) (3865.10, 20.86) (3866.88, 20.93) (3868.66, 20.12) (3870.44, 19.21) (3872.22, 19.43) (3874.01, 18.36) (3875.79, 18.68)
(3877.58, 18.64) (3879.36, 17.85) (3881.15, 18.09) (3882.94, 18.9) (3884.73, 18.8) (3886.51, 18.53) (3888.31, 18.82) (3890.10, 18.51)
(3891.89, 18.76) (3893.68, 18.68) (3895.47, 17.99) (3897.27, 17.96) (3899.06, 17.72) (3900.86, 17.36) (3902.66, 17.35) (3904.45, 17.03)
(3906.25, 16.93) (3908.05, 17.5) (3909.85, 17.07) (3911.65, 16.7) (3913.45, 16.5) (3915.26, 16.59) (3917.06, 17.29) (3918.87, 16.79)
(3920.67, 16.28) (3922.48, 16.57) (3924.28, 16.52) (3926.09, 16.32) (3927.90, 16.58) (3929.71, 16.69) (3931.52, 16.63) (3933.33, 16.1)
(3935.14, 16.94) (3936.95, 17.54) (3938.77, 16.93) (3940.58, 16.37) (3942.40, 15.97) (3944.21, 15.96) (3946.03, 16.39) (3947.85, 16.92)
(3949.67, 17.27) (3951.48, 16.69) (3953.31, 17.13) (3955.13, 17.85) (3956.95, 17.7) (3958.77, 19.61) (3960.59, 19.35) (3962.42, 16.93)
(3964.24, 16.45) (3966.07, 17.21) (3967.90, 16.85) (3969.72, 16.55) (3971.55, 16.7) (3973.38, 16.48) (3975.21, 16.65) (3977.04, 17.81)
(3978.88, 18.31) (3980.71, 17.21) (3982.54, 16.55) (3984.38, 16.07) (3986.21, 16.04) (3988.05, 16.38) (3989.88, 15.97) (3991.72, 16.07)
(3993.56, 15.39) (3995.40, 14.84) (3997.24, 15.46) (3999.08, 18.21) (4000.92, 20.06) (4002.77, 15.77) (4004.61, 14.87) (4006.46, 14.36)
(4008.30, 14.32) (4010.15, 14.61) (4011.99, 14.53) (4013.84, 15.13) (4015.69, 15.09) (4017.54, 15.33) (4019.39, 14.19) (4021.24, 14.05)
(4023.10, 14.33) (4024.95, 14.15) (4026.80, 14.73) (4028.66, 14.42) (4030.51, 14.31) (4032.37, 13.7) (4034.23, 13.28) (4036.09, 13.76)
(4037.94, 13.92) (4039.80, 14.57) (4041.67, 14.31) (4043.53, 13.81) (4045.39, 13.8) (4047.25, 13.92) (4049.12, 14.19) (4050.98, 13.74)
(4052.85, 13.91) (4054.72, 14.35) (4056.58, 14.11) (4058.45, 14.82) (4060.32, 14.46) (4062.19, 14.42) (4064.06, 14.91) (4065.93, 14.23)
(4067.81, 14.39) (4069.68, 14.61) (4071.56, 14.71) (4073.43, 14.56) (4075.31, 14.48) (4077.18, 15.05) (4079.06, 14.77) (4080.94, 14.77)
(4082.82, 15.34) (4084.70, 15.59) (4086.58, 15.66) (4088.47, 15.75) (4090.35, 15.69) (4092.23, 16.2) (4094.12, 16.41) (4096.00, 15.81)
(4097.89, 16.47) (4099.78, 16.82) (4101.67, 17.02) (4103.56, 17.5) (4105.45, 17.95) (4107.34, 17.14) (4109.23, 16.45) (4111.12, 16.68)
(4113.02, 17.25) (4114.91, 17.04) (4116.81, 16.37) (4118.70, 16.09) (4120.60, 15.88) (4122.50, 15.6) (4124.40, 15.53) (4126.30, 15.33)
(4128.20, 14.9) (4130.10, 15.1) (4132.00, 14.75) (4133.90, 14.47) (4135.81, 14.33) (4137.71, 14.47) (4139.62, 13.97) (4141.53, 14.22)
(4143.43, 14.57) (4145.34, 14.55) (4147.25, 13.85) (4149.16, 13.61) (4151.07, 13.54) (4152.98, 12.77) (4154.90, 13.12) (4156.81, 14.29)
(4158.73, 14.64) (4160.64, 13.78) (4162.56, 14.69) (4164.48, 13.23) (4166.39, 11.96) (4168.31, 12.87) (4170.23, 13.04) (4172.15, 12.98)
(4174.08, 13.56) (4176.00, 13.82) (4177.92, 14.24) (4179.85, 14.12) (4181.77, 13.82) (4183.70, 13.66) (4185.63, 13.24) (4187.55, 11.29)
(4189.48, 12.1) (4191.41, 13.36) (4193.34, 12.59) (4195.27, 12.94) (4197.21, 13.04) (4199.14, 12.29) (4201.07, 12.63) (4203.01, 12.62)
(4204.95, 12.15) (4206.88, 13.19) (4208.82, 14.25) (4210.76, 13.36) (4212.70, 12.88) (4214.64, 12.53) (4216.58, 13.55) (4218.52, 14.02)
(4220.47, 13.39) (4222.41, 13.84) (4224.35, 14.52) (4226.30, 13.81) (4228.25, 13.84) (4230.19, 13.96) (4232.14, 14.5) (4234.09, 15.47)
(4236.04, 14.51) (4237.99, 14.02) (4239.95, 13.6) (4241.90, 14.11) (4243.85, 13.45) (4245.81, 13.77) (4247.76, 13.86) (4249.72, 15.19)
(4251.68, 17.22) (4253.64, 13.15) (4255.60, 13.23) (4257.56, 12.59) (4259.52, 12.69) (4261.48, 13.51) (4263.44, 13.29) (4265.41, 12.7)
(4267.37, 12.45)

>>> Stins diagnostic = 723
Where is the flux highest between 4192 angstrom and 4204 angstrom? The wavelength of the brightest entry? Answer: 4197.21 angstrom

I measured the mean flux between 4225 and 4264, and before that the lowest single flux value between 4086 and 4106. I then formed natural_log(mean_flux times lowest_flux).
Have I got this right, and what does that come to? 5.39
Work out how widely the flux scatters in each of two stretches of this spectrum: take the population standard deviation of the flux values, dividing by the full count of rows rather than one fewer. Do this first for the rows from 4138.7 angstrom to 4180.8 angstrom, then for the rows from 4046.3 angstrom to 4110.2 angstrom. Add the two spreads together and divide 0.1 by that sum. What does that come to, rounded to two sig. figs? 0.055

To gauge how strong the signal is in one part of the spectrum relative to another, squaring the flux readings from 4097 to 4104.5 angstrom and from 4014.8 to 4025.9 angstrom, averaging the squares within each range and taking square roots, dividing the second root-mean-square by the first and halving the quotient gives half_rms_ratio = 0.43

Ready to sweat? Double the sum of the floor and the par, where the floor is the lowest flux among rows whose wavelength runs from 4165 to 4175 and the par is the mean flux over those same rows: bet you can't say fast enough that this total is 50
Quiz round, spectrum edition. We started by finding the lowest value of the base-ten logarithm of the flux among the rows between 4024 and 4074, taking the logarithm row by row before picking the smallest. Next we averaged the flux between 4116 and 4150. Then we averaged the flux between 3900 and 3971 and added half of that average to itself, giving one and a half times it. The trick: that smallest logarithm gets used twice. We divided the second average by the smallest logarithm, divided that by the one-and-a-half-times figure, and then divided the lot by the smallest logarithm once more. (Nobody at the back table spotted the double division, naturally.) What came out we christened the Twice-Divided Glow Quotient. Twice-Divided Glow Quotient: 0.46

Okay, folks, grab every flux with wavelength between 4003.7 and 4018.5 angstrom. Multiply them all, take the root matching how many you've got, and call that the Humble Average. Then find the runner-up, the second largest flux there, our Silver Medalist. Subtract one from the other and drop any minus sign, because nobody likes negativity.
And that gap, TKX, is 0.35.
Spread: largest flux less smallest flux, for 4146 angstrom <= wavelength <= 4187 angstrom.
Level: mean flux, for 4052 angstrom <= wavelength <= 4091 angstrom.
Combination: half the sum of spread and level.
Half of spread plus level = 8.8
